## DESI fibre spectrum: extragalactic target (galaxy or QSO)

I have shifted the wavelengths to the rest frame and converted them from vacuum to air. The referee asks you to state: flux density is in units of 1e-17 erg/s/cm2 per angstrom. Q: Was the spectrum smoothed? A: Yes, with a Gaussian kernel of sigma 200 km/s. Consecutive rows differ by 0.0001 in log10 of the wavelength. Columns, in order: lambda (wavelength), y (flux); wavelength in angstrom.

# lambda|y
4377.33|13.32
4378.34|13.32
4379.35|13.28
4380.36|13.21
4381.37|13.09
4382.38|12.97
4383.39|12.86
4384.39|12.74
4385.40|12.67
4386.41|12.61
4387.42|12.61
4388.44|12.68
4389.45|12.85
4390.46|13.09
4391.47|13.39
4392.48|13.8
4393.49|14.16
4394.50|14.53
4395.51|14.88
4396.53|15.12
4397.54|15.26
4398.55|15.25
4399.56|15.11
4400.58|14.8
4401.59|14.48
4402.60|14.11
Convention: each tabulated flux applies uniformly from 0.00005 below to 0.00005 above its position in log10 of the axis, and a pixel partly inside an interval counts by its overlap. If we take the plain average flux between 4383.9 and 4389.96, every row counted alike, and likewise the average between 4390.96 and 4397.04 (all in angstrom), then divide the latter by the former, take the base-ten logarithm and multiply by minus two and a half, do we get -0.13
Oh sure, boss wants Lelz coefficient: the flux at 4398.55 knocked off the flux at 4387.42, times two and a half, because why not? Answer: -6.6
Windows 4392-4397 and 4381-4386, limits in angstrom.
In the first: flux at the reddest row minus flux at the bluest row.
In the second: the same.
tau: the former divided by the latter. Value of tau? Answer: -3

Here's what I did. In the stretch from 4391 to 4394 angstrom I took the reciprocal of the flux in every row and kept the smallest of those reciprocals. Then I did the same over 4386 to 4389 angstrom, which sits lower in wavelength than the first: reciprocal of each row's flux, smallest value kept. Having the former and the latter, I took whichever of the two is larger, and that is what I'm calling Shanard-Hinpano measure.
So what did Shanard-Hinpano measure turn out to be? 0.0789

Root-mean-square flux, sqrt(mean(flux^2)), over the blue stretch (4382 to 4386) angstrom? 12.8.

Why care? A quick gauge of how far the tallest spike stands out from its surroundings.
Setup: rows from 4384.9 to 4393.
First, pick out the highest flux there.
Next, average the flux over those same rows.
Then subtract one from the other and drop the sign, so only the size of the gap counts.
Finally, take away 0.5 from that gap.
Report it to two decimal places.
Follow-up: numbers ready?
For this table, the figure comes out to 0.34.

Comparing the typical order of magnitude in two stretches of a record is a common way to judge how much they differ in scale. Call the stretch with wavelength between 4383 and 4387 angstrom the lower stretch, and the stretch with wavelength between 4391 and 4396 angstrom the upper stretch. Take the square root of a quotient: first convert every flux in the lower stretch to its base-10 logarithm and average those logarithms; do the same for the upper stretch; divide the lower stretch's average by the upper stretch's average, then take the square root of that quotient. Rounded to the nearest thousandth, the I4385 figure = 0.980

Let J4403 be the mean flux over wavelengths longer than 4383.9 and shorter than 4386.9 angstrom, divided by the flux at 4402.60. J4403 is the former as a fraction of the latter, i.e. 0.90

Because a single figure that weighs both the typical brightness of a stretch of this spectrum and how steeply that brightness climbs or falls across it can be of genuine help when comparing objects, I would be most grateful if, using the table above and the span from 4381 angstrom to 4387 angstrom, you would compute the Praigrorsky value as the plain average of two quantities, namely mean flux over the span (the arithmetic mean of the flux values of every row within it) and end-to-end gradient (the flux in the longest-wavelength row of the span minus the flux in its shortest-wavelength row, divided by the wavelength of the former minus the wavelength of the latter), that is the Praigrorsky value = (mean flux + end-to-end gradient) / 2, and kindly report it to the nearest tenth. 6.4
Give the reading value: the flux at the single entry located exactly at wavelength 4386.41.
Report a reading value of 12.61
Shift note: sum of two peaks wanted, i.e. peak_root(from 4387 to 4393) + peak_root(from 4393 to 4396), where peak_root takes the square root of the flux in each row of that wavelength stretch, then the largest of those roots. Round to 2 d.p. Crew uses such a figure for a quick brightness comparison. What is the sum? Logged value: 7.57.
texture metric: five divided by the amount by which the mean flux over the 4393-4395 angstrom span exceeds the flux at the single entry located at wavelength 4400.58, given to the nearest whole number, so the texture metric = -11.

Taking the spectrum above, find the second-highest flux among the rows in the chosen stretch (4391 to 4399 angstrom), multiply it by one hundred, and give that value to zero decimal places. 1525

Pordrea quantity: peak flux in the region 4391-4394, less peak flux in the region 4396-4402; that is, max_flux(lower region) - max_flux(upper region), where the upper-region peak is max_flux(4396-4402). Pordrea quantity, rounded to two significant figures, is -1.1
